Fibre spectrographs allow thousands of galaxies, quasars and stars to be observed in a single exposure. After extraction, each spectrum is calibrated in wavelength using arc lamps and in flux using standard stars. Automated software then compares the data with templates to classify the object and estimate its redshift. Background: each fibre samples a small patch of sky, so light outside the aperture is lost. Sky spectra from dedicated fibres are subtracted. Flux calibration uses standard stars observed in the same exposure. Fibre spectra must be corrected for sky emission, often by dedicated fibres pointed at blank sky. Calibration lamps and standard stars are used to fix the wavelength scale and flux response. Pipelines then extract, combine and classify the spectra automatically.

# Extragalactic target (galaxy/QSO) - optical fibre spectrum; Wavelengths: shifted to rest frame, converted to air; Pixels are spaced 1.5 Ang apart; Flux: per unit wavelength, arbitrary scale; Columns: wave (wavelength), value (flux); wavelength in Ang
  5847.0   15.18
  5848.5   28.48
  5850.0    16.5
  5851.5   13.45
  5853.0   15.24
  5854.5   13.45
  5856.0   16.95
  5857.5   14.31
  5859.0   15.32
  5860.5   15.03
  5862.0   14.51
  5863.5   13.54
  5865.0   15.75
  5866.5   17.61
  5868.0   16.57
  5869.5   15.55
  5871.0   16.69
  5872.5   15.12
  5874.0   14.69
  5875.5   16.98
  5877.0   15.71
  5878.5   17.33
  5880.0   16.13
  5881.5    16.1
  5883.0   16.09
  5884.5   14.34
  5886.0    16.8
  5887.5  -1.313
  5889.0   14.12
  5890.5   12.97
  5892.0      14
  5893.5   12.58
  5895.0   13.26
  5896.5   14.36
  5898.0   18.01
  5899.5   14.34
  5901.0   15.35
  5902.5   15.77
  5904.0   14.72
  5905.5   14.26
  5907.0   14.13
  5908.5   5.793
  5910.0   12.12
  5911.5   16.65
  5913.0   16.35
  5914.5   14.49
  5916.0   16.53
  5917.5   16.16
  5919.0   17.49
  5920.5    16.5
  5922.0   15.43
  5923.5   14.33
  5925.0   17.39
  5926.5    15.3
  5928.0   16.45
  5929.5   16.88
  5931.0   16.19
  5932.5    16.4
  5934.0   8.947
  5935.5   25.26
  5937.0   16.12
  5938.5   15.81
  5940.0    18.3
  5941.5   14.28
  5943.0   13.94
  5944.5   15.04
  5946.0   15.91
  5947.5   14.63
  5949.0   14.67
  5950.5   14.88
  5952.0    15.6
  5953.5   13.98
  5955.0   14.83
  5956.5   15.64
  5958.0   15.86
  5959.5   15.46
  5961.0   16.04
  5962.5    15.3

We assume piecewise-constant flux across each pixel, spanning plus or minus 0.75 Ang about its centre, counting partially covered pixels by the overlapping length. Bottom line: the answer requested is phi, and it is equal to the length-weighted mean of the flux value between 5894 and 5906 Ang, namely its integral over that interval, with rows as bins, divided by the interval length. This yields 15.0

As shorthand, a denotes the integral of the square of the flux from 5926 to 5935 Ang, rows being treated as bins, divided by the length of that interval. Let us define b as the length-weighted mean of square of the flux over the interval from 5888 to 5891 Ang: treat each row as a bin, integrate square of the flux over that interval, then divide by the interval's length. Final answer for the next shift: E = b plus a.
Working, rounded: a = 245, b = 170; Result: 415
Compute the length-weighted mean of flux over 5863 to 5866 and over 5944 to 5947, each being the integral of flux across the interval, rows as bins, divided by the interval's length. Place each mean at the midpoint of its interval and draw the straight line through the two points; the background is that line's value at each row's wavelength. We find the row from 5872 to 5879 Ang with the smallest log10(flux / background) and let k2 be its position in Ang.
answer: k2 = 5874.0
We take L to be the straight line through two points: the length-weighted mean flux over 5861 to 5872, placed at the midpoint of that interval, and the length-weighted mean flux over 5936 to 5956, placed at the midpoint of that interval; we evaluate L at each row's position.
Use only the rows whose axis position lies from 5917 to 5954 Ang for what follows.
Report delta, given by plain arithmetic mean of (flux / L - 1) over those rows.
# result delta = 0.028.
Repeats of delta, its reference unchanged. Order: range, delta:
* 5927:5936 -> 0.082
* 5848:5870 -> 0.025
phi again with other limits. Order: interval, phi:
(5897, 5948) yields 15.4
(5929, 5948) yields 16.0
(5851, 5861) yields 14.9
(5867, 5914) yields 14.4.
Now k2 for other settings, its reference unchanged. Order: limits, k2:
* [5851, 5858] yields 5854.5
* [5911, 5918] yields 5914.5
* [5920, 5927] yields 5923.5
